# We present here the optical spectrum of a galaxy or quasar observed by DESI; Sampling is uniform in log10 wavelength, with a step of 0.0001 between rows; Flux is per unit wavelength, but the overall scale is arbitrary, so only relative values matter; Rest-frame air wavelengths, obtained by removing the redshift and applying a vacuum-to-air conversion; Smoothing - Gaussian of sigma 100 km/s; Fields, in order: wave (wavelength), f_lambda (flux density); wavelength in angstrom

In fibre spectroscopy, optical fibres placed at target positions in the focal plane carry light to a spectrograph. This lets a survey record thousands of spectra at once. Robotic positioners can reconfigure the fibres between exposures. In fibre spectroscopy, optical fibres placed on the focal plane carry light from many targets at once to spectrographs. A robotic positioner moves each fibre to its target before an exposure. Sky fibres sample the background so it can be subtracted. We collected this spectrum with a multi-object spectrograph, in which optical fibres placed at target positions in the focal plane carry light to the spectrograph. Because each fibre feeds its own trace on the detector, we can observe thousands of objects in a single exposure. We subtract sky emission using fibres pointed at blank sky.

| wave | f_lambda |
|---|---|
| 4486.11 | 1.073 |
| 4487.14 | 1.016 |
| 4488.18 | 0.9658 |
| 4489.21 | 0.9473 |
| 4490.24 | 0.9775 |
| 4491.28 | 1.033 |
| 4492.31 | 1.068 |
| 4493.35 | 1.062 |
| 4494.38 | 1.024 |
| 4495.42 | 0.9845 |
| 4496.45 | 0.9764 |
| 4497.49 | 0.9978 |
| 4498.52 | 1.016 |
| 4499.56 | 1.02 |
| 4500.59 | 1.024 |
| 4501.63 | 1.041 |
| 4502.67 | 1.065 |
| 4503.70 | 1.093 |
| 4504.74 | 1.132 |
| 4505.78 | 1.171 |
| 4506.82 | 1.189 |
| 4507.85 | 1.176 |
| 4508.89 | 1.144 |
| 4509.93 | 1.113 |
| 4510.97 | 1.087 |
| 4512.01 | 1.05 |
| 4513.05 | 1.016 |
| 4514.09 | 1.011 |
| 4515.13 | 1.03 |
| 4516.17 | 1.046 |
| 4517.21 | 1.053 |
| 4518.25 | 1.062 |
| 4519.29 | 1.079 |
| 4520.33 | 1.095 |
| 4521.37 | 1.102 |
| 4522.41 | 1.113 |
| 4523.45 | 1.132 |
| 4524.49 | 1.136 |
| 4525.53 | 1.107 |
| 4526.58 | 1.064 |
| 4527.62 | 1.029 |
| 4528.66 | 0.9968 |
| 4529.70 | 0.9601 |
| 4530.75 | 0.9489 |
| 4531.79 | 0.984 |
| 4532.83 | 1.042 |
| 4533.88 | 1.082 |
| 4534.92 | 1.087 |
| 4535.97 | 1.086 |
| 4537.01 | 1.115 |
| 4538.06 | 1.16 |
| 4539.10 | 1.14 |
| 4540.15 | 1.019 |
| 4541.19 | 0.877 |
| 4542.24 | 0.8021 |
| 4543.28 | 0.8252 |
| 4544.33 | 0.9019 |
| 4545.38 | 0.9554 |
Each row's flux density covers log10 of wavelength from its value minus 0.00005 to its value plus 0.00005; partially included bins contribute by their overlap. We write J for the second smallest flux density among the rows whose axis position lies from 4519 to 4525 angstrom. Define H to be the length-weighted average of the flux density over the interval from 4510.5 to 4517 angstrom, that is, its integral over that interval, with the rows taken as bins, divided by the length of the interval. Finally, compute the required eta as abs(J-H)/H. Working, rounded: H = 1.04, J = 1.095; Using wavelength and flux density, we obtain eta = 0.05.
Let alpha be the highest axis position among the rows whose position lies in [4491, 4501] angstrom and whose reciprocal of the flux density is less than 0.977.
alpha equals 4500.59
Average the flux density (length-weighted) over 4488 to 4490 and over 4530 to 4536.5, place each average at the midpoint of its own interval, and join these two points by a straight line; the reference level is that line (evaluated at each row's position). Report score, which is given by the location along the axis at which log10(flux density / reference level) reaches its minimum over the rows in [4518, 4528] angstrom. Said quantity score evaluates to 4527.62 angstrom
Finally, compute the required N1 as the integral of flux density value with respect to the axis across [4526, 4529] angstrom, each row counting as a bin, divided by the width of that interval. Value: 1.03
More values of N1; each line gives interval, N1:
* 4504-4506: 1.14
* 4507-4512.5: 1.12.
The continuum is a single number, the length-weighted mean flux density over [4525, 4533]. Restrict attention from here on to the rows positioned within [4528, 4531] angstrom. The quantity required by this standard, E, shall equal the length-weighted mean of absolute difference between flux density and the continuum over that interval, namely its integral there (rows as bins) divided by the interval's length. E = 0.044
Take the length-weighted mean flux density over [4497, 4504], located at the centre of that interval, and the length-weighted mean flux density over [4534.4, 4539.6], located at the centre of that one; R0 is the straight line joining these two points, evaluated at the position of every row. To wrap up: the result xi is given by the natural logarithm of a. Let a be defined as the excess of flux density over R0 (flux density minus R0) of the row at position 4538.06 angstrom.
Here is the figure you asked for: -3.2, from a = 0.040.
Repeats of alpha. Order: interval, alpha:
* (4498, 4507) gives 4506.82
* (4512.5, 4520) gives 4519.29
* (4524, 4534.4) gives 4533.88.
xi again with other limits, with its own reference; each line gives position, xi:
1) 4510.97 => -3.6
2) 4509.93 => -2.9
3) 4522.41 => -3.6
